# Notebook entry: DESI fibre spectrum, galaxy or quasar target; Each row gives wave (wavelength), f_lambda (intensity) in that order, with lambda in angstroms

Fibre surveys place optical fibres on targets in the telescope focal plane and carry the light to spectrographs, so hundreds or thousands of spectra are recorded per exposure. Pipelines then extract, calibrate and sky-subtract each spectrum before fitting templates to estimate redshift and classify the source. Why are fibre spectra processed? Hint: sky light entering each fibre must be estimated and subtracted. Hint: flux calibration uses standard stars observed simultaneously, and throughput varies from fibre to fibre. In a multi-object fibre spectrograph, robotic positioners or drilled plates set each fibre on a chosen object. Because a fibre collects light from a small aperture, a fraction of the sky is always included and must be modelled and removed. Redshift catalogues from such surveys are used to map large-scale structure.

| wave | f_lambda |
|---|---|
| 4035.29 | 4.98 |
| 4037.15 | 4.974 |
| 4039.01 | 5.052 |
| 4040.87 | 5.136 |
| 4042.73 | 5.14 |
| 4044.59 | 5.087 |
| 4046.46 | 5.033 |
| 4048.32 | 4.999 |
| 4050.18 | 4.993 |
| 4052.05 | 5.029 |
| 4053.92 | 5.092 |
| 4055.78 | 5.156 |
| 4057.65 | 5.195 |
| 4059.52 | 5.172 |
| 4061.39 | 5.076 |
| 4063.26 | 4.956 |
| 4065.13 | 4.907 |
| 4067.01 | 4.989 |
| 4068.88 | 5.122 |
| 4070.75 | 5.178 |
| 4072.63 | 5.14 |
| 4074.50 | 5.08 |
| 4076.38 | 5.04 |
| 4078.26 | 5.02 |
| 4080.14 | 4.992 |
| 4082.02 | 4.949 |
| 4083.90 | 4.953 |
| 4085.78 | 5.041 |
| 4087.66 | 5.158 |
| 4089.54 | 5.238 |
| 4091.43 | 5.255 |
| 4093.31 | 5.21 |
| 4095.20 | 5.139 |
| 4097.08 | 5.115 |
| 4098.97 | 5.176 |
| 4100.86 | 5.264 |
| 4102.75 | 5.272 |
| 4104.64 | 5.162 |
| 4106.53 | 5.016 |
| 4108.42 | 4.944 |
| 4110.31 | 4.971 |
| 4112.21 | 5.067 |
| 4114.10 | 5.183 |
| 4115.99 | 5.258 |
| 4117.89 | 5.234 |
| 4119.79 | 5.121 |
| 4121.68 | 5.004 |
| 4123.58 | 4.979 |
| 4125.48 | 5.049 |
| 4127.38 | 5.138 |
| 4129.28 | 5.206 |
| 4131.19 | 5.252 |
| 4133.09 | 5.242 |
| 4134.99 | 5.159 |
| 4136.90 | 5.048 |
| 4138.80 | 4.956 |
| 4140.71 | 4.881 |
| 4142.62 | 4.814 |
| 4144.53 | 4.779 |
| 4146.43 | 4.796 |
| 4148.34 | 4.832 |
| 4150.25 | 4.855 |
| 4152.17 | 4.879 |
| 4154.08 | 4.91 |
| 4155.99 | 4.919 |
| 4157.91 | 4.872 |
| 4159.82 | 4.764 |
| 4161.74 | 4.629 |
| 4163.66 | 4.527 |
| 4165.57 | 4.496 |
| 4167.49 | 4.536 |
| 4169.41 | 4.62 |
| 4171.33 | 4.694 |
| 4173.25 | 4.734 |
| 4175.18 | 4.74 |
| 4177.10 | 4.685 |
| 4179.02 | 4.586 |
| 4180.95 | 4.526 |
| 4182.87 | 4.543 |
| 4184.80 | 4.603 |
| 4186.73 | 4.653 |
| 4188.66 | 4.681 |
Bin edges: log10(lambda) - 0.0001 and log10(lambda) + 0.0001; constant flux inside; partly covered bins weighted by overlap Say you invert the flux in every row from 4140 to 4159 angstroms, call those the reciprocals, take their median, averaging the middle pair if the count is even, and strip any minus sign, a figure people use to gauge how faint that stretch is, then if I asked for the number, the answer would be 0.206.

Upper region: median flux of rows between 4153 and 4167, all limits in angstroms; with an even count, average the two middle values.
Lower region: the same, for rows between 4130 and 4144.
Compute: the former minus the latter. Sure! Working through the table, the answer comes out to -0.28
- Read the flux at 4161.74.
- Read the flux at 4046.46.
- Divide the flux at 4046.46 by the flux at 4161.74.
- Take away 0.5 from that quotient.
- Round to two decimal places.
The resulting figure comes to 0.59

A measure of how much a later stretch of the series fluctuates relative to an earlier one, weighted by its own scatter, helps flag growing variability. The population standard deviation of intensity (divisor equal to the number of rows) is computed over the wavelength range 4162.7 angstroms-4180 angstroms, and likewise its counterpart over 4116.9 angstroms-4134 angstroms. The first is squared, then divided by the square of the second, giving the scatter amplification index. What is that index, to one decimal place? 0.8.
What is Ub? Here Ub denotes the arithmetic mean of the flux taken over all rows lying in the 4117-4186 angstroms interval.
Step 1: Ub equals 4.85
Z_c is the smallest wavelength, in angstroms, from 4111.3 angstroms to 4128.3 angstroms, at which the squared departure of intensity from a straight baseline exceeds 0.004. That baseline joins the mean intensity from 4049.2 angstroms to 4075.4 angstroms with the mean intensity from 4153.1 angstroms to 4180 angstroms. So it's 4112.21 angstroms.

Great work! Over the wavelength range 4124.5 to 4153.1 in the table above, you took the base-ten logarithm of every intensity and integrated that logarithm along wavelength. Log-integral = 20.0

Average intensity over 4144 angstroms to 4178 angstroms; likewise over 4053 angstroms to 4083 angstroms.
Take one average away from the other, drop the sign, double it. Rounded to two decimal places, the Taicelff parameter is 0.66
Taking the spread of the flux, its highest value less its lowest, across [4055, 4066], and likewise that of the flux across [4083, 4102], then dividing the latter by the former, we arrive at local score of 1.1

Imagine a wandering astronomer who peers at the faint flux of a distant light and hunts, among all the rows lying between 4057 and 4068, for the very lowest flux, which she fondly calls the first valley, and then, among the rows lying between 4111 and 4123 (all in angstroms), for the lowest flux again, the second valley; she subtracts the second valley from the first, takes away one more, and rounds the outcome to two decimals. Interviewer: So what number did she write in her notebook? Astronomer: -1.10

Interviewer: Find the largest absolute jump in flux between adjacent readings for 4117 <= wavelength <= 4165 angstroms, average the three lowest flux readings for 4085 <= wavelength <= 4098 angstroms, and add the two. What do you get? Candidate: 5.23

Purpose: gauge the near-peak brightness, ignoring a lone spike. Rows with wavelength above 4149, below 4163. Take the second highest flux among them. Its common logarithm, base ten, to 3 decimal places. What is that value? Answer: 0.691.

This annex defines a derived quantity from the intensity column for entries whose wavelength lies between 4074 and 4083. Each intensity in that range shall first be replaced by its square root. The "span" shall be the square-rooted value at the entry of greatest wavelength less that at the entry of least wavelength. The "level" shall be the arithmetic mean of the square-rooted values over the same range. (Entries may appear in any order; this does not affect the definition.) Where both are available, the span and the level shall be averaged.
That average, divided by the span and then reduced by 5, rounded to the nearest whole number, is -43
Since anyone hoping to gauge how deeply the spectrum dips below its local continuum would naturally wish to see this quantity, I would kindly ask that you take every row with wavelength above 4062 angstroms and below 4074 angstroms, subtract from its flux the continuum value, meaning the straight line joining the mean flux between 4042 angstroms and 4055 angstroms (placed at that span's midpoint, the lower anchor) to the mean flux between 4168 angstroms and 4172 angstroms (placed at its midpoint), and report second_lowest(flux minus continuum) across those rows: -0.05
